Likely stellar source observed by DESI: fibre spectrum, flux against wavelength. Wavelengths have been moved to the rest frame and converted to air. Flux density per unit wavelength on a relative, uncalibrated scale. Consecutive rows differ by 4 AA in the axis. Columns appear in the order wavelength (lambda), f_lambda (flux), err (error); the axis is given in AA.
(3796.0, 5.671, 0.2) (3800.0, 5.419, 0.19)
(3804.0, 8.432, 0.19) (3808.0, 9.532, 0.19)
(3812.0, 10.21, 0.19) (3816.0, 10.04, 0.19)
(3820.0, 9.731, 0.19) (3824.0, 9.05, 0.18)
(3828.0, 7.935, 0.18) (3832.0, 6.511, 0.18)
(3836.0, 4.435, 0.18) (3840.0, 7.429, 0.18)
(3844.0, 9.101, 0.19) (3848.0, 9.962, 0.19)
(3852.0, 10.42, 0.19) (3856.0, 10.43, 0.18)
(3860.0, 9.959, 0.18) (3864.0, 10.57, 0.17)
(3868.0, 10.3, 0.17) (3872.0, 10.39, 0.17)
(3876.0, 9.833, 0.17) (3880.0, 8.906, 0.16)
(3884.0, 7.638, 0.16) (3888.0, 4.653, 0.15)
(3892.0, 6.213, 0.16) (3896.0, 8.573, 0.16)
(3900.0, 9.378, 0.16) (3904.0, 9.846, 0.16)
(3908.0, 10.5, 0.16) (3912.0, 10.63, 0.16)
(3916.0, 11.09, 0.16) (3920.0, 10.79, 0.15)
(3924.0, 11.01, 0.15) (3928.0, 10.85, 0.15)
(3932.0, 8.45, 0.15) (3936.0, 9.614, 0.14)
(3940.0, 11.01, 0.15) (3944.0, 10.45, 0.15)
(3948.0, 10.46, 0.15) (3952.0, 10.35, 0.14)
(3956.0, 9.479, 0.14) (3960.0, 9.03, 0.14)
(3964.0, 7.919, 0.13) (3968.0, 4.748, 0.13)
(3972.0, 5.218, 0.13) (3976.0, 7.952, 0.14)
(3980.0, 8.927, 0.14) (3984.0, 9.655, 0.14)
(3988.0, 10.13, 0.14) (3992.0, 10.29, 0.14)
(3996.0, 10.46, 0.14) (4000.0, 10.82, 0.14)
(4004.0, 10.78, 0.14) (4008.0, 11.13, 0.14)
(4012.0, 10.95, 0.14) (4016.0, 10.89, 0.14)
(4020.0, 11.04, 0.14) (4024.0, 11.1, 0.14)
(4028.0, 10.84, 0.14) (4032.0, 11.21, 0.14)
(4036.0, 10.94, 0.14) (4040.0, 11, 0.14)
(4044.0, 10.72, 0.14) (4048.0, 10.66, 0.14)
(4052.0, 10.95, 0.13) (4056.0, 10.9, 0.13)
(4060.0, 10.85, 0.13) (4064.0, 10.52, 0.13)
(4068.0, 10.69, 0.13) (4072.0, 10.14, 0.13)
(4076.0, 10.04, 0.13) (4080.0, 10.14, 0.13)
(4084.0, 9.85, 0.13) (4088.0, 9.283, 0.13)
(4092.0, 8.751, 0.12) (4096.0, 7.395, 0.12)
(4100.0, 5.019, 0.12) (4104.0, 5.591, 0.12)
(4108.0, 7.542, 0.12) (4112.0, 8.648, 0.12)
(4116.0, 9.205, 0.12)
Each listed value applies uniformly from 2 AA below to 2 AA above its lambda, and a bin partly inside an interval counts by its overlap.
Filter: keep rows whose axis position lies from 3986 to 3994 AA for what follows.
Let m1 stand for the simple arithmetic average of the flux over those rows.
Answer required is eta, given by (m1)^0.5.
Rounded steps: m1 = 10.2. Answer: 3.20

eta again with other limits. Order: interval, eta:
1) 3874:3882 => 3.06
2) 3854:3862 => 3.19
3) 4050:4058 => 3.31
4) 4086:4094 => 3.00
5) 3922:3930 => 3.31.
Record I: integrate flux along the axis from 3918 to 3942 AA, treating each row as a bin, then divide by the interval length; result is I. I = 10.3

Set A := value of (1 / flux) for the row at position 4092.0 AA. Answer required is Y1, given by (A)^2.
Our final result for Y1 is 0.0131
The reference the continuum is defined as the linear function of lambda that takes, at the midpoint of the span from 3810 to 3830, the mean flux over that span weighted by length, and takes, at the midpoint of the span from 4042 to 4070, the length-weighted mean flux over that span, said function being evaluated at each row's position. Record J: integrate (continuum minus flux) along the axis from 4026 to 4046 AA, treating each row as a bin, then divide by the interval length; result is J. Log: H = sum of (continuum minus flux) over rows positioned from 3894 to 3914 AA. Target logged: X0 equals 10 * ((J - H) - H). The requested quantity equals -12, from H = 0.46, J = -0.3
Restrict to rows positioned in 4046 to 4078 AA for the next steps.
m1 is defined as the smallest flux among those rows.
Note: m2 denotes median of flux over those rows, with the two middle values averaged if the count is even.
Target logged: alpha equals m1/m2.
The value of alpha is 0.94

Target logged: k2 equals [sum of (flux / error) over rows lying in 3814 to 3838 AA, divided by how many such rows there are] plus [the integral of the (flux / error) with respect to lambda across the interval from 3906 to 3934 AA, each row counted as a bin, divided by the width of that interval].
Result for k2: 111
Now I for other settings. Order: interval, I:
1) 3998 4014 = 10.9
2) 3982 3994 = 10.0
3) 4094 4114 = 6.8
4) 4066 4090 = 10.0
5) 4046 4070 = 10.8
